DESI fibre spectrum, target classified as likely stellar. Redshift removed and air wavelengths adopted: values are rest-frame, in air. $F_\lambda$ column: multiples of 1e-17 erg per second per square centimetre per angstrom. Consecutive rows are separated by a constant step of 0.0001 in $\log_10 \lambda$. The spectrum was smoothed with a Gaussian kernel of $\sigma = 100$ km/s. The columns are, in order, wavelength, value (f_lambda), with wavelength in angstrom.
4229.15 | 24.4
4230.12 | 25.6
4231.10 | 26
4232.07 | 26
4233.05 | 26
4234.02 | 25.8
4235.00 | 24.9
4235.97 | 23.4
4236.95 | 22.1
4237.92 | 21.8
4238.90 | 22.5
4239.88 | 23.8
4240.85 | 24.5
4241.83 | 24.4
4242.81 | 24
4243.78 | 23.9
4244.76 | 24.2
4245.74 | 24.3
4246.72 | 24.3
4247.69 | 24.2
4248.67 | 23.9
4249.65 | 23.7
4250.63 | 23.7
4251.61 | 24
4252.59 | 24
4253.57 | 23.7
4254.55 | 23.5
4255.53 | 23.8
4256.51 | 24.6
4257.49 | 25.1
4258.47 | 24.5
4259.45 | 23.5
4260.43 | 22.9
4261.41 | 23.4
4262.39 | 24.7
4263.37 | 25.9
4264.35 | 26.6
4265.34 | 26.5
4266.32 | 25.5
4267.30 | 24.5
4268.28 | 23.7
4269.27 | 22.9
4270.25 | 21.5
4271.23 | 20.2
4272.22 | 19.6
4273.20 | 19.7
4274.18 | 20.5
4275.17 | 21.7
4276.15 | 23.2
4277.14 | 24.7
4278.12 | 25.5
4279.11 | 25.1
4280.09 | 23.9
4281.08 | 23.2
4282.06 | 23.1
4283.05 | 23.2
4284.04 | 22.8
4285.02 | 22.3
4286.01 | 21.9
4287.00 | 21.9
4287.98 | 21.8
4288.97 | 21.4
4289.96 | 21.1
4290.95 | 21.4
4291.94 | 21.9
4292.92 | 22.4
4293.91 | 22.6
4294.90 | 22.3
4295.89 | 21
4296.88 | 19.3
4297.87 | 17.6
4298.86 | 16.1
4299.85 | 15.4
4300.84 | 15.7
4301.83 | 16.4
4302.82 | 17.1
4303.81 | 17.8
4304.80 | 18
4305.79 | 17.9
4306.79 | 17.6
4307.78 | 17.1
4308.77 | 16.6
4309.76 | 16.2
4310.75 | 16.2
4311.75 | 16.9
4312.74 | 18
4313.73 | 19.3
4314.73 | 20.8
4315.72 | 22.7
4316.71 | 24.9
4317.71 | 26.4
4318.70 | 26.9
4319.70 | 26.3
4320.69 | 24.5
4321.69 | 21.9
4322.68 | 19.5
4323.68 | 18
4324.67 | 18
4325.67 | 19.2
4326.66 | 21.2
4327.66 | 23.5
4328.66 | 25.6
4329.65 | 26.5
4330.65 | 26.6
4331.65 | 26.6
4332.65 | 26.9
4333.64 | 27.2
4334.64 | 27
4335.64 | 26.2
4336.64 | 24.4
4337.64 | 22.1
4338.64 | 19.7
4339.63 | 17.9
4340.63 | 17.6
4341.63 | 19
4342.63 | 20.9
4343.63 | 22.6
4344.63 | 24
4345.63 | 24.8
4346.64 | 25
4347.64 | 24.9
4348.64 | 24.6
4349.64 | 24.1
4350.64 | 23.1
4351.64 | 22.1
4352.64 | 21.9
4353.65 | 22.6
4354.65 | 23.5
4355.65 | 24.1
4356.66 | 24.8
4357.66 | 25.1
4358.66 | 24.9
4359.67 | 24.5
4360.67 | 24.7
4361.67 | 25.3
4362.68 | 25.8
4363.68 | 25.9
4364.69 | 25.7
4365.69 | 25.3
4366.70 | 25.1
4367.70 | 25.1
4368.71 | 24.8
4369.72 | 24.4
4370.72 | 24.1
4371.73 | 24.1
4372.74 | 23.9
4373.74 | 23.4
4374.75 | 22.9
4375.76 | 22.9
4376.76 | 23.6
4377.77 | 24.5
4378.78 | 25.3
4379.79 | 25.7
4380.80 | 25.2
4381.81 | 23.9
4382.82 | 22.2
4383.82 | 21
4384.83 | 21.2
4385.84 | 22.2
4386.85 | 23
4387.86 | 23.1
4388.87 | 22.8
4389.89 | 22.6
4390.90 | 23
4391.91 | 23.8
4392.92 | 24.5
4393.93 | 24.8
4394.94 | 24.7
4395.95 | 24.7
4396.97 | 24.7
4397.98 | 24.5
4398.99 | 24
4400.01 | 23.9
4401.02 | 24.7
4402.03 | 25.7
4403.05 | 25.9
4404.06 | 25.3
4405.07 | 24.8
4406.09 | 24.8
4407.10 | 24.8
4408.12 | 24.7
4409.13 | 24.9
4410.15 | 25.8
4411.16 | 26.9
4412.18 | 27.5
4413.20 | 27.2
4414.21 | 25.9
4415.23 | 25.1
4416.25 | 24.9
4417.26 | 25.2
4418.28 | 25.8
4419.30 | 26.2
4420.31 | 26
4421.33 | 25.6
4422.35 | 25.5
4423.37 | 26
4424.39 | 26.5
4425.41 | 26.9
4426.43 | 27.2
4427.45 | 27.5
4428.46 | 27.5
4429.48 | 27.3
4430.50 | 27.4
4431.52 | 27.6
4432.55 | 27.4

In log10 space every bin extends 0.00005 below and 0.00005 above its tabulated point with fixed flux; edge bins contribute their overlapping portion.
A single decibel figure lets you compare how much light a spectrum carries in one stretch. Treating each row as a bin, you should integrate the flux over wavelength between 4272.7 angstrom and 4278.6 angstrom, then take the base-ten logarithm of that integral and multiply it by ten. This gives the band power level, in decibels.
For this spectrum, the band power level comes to 21.2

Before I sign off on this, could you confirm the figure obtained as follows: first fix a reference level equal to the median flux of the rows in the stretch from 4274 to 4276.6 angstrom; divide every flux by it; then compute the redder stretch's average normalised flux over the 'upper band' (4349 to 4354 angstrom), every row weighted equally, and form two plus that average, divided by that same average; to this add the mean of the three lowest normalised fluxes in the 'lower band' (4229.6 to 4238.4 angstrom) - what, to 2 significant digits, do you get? 3.9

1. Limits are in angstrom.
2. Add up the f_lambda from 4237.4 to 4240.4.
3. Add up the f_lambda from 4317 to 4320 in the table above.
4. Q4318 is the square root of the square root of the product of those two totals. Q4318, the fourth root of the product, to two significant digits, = 8.6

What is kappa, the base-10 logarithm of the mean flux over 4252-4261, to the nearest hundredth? 1.38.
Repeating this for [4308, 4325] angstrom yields 1.32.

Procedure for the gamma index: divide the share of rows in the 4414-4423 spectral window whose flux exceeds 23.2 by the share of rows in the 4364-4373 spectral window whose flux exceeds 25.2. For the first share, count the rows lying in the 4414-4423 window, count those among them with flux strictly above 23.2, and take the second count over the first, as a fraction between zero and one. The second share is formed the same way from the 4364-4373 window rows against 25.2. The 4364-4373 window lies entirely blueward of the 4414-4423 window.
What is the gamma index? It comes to 4.5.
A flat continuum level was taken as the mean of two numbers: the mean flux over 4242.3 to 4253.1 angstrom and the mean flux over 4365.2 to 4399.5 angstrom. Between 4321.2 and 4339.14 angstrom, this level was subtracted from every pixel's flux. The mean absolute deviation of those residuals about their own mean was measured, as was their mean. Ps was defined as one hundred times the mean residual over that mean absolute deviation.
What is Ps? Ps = -20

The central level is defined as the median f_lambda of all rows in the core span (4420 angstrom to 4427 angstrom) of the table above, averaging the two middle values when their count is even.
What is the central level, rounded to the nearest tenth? 26.0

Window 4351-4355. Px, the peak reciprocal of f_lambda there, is 0.0457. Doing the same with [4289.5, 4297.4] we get 0.0518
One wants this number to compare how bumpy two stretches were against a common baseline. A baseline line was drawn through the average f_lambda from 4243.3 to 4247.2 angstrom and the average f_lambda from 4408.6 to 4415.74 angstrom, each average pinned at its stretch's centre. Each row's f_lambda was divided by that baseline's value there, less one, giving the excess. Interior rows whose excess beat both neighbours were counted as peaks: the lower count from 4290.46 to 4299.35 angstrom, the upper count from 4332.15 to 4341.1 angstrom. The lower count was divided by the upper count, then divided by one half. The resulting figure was 2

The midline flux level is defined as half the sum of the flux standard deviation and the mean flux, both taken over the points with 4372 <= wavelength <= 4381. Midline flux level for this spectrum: 12.6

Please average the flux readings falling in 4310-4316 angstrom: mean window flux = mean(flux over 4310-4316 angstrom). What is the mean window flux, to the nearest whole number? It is 19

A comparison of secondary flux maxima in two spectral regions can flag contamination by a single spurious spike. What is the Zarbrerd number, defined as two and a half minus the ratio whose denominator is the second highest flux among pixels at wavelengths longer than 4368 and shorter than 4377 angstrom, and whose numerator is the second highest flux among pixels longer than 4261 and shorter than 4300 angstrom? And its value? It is 1.41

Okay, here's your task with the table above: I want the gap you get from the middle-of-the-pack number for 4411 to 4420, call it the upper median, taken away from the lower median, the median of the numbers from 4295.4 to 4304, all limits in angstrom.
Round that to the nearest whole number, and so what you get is -9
